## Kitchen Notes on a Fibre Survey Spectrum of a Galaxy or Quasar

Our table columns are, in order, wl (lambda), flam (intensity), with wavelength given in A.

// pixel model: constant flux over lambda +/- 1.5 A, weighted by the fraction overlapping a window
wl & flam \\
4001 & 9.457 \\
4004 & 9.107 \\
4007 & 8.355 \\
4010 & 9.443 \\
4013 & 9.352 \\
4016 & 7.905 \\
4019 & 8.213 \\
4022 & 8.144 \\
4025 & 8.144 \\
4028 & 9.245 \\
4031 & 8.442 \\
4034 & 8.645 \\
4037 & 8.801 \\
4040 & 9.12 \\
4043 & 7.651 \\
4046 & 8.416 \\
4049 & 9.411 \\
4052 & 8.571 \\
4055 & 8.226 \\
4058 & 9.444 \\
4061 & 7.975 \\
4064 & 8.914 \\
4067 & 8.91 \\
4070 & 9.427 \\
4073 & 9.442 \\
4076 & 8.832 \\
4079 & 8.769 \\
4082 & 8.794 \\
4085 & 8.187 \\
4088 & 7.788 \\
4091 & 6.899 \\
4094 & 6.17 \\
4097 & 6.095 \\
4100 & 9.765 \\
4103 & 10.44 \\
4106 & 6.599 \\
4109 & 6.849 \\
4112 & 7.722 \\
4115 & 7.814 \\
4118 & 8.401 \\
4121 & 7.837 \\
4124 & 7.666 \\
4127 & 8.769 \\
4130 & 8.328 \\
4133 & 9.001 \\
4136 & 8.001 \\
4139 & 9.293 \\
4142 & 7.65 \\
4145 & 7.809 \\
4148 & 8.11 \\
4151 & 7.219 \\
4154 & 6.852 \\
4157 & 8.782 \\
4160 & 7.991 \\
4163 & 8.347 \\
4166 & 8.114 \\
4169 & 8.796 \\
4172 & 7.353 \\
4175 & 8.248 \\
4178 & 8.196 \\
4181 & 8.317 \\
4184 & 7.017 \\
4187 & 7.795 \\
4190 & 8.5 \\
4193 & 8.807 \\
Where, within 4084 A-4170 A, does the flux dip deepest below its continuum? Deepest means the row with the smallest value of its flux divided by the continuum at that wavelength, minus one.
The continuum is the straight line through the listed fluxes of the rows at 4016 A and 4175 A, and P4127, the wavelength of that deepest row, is 4097 A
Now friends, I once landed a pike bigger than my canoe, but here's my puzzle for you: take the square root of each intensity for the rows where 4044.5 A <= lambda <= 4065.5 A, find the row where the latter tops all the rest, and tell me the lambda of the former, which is 4058 A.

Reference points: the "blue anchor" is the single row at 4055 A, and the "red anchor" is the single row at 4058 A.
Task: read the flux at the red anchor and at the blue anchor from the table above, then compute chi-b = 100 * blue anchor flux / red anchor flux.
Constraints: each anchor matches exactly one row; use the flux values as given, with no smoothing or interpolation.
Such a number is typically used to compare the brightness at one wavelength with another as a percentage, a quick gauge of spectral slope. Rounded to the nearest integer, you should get 87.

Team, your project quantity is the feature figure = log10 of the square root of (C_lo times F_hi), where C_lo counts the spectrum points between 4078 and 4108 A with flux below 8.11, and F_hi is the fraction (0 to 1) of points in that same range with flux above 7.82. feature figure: 0.20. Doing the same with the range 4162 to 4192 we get 0.16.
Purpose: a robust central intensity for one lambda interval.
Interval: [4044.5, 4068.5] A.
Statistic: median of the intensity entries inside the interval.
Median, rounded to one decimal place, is 8.7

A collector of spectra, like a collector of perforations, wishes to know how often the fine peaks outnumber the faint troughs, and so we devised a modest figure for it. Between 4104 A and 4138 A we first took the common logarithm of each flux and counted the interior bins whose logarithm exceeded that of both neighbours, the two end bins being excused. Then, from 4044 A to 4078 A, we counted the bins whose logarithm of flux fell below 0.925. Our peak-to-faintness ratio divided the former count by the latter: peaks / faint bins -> 1.5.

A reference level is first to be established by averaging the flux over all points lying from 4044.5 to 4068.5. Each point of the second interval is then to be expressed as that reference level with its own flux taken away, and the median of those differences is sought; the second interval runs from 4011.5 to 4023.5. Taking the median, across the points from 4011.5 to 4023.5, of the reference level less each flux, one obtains 0.55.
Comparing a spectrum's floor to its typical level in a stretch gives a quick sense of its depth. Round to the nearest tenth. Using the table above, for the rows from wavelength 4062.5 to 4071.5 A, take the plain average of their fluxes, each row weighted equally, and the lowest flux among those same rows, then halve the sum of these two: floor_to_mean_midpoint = 9.0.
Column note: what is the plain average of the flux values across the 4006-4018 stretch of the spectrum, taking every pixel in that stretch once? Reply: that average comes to 8.76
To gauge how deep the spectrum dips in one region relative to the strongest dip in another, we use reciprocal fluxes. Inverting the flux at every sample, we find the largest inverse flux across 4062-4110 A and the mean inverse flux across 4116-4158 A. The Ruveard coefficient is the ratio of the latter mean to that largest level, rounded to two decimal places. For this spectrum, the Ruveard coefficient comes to 0.76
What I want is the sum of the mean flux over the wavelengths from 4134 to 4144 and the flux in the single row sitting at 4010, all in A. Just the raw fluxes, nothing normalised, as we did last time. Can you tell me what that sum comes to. 17.8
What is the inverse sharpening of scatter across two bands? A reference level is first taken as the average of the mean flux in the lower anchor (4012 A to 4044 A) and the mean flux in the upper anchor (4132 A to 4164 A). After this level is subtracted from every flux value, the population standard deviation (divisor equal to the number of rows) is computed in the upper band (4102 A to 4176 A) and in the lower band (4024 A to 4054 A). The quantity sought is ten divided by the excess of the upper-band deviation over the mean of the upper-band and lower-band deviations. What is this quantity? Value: 63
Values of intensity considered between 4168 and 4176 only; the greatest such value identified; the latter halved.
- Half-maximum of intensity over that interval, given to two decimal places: 4.40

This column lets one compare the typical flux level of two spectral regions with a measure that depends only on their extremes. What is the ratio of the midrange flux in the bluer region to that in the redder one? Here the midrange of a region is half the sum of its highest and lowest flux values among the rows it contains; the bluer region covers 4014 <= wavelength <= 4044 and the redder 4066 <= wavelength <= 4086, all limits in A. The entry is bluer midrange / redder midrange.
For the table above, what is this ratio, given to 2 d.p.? 0.96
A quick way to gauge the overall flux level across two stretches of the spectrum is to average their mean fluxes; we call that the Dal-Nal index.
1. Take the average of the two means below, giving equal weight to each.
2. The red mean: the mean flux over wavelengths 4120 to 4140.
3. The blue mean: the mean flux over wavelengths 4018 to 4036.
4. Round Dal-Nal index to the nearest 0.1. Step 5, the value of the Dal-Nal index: 8.4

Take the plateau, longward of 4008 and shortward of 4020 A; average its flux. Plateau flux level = 8.7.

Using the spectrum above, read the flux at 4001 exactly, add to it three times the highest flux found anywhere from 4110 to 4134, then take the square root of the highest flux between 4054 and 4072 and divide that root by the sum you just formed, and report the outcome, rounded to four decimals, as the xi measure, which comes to 0.0843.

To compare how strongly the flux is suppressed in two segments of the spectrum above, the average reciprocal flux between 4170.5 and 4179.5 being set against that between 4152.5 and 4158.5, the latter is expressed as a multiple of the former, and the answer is 1.03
